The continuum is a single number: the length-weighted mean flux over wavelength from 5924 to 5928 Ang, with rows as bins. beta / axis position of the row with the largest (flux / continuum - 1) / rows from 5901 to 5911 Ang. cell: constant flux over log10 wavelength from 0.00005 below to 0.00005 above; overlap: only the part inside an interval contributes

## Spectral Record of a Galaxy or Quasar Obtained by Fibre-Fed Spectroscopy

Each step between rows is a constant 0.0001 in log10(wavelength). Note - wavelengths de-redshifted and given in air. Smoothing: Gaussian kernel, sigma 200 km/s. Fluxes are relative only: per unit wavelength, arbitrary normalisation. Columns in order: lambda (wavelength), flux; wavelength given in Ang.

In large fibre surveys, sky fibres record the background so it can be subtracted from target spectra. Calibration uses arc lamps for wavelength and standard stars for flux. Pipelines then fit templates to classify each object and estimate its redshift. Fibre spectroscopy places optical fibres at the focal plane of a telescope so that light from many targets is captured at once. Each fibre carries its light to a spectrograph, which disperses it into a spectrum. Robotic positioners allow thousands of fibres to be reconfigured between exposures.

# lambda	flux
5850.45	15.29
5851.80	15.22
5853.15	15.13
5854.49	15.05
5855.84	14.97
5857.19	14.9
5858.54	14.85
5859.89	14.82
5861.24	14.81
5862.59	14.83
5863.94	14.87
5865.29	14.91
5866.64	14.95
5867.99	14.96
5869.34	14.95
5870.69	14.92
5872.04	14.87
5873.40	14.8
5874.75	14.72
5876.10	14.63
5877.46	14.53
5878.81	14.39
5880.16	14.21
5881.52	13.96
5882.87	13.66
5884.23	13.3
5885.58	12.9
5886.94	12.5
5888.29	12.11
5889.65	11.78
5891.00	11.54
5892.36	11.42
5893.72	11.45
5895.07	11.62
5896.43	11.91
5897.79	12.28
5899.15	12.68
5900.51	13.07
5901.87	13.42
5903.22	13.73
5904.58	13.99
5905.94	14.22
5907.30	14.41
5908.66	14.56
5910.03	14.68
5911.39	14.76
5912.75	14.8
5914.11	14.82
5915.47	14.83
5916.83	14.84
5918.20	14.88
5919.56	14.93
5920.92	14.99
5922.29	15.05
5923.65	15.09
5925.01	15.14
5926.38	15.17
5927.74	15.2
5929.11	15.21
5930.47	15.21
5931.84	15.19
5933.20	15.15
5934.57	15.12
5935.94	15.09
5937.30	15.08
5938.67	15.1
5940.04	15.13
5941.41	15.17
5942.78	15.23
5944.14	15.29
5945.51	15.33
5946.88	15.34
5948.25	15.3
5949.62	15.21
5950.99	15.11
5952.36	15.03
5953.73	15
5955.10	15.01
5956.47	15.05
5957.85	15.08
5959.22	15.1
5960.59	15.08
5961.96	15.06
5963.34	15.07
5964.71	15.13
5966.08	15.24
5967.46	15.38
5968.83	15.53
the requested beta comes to 5910.03 Ang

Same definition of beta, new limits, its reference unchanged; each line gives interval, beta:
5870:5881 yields 5870.69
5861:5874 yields 5867.99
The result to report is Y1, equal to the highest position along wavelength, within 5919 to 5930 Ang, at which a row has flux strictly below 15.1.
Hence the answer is 5923.65 Ang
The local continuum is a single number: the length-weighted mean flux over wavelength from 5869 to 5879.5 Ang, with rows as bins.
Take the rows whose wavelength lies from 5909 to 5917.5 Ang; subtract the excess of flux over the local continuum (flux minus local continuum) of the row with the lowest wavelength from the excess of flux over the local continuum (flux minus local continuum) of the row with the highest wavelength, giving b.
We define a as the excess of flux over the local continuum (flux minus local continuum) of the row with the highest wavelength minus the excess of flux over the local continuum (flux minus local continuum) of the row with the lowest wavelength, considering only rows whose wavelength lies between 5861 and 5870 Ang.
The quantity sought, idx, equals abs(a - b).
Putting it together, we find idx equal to 0.02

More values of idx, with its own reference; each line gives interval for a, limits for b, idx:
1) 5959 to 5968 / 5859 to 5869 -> 0.14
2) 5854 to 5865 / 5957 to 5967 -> 0.34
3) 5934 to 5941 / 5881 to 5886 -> 1.07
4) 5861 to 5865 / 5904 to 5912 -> 0.71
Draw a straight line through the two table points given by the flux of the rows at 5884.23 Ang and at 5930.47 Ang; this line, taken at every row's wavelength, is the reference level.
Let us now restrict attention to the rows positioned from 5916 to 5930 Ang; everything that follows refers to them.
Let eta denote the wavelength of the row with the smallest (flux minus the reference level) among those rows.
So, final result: 5929.11 Ang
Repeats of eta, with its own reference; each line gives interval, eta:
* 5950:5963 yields 5961.96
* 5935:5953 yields 5952.36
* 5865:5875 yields 5874.75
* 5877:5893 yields 5892.36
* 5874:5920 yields 5893.72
